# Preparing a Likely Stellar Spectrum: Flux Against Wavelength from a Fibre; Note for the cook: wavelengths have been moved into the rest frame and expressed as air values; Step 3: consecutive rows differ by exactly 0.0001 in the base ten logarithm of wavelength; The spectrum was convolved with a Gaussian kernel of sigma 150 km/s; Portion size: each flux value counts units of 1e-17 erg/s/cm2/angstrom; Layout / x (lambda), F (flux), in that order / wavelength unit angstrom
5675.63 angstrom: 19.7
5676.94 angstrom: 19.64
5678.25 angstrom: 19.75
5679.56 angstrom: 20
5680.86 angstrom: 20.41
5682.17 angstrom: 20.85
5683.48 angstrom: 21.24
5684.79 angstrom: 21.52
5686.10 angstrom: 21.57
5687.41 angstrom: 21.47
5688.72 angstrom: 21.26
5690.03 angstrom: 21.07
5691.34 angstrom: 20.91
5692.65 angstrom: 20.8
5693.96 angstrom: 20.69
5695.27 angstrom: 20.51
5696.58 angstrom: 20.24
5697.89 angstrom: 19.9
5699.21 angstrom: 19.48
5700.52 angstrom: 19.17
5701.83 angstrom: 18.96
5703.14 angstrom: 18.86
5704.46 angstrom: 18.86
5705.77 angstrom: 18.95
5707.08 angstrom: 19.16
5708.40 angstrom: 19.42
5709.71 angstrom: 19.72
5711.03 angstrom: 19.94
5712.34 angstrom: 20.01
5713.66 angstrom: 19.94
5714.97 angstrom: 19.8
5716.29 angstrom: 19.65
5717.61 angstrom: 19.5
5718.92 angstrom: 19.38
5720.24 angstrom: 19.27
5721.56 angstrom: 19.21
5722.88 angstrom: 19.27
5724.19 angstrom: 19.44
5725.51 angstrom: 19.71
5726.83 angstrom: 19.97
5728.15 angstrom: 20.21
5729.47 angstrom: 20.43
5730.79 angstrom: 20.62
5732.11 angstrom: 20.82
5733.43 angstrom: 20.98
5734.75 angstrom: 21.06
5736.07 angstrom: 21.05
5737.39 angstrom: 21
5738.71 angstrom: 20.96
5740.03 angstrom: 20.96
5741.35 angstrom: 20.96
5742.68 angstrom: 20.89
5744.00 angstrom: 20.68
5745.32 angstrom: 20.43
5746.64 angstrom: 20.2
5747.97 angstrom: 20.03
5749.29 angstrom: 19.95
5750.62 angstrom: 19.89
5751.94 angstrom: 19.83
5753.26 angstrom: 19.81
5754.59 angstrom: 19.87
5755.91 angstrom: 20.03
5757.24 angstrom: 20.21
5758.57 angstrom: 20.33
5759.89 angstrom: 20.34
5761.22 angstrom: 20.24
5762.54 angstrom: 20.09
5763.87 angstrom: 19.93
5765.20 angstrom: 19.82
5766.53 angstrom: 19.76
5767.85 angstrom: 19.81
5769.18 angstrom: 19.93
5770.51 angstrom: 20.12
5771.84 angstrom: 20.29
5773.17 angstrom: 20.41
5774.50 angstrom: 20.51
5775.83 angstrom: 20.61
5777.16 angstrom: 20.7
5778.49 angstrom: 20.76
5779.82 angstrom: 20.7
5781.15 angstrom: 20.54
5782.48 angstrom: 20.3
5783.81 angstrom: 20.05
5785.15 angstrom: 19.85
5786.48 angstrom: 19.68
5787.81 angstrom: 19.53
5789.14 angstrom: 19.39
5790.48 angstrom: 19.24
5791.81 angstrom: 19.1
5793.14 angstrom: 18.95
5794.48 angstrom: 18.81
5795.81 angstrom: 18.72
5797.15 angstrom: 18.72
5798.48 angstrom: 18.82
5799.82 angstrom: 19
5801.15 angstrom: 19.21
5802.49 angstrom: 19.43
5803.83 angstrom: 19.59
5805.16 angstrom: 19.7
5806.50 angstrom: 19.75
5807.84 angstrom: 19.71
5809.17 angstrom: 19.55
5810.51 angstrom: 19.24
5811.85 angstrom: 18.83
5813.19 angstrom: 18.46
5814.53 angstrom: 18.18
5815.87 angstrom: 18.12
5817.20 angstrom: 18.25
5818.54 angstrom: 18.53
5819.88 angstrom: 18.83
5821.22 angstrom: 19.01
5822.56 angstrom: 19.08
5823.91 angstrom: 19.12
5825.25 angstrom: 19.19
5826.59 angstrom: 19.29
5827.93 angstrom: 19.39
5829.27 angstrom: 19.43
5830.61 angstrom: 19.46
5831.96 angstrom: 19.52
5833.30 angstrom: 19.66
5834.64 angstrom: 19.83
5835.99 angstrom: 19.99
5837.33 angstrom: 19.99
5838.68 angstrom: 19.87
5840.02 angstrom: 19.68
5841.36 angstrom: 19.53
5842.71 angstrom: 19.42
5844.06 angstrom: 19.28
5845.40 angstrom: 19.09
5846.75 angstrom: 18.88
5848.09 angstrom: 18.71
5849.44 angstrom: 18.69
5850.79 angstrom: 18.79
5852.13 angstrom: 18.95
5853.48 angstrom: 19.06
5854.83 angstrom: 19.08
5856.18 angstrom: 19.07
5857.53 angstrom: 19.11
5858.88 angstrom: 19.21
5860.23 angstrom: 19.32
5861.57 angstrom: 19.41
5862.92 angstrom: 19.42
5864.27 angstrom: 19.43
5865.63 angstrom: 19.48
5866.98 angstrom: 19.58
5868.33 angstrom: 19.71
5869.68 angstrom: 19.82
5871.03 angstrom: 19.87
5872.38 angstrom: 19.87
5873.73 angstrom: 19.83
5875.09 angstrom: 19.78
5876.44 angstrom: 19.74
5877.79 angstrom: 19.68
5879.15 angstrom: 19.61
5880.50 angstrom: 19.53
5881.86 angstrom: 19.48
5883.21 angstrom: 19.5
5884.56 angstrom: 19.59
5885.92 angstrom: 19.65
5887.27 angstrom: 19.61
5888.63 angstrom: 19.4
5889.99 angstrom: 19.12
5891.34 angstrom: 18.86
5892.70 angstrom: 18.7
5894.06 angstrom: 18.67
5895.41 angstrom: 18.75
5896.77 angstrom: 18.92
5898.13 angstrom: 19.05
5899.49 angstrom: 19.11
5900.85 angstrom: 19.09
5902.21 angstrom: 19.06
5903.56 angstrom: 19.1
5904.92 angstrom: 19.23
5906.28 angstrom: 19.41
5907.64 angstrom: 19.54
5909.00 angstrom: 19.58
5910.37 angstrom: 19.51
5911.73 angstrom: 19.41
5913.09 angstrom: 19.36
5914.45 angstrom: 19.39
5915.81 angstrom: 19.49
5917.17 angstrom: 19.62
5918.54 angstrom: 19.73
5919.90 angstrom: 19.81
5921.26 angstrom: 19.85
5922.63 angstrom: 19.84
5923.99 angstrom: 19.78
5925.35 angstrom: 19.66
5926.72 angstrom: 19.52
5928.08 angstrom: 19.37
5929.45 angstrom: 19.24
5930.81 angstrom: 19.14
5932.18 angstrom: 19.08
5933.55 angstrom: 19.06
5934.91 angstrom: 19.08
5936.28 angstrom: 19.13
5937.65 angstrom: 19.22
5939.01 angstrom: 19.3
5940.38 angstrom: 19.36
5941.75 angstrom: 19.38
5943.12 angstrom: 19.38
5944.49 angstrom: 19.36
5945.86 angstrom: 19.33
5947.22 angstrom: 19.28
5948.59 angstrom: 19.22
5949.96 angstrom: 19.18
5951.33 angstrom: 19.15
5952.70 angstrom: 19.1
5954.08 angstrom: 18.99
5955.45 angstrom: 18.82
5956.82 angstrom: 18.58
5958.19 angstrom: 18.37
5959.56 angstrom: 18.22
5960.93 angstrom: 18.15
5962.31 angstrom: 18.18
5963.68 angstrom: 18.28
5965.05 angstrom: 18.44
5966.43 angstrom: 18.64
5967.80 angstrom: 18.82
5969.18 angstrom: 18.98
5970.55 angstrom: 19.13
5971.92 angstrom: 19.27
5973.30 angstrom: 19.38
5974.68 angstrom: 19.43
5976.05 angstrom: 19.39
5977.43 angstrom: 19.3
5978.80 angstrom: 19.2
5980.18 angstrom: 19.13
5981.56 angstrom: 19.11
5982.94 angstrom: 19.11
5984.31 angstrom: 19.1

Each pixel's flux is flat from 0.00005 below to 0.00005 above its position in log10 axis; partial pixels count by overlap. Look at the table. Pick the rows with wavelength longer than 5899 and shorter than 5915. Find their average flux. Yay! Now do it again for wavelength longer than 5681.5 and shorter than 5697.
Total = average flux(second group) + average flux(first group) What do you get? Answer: 40.3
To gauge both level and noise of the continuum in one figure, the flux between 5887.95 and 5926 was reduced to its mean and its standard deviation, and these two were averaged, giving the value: 9.8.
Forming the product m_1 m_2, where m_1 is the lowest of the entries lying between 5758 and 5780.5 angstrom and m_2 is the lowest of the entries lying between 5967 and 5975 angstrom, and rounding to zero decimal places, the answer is 372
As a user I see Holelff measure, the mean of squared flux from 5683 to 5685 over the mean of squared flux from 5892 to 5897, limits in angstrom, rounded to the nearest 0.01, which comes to 1.30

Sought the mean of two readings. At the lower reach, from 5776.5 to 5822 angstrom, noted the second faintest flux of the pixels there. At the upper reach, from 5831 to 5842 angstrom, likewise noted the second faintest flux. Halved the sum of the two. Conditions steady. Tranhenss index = 18.9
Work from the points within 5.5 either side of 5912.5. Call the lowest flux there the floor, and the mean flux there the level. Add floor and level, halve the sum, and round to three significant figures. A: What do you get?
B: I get 19.4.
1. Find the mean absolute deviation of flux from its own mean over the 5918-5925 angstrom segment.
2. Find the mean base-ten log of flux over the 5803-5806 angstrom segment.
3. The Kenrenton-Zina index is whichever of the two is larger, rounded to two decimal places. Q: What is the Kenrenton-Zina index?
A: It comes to 1.29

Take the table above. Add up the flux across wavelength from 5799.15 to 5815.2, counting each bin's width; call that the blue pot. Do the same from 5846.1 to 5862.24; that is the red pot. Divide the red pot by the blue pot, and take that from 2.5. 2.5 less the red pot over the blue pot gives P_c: 1.50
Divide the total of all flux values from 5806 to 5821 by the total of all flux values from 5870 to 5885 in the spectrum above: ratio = 0.96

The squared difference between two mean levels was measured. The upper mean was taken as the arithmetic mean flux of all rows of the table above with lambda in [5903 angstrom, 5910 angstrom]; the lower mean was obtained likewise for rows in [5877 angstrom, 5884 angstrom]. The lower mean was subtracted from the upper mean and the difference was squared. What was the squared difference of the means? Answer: 0.0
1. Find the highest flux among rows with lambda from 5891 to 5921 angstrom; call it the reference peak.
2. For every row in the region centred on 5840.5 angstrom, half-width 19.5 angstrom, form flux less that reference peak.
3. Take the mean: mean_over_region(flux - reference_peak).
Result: -0.52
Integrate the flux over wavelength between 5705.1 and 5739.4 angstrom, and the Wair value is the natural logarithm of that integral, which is 6.5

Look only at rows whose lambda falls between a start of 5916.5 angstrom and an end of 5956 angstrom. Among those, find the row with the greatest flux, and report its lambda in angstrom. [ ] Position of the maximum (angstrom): 5921.26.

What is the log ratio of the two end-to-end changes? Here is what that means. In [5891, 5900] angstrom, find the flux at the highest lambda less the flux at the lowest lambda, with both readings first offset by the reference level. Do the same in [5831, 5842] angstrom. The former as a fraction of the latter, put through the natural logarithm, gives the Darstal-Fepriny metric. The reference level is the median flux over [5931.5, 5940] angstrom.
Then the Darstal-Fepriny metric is 3.2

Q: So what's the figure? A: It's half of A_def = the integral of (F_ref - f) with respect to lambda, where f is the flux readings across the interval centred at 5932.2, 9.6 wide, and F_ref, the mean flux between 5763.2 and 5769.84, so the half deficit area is 3.3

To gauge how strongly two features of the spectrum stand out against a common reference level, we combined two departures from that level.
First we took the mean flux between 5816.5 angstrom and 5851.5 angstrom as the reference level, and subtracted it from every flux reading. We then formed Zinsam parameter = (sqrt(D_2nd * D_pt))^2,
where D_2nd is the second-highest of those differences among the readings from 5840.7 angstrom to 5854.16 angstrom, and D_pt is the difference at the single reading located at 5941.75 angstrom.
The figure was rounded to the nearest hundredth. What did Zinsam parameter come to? 0.02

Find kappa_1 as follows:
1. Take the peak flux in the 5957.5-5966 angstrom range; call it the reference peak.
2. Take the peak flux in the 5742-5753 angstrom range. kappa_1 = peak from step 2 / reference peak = 1.13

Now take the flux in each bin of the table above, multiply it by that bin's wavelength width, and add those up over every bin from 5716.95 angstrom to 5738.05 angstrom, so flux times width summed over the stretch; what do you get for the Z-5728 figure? 425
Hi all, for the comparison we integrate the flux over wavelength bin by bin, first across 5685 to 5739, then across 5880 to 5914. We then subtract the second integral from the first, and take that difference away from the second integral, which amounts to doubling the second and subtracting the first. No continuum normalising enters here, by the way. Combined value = 224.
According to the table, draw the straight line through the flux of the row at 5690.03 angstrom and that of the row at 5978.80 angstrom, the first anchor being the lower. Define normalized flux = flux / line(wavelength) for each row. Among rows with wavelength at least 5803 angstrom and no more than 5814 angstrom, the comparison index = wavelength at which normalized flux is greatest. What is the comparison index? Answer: 5806.50 angstrom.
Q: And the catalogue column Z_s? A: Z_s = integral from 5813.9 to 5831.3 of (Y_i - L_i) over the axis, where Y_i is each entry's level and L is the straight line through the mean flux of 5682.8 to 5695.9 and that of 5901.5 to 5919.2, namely -20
